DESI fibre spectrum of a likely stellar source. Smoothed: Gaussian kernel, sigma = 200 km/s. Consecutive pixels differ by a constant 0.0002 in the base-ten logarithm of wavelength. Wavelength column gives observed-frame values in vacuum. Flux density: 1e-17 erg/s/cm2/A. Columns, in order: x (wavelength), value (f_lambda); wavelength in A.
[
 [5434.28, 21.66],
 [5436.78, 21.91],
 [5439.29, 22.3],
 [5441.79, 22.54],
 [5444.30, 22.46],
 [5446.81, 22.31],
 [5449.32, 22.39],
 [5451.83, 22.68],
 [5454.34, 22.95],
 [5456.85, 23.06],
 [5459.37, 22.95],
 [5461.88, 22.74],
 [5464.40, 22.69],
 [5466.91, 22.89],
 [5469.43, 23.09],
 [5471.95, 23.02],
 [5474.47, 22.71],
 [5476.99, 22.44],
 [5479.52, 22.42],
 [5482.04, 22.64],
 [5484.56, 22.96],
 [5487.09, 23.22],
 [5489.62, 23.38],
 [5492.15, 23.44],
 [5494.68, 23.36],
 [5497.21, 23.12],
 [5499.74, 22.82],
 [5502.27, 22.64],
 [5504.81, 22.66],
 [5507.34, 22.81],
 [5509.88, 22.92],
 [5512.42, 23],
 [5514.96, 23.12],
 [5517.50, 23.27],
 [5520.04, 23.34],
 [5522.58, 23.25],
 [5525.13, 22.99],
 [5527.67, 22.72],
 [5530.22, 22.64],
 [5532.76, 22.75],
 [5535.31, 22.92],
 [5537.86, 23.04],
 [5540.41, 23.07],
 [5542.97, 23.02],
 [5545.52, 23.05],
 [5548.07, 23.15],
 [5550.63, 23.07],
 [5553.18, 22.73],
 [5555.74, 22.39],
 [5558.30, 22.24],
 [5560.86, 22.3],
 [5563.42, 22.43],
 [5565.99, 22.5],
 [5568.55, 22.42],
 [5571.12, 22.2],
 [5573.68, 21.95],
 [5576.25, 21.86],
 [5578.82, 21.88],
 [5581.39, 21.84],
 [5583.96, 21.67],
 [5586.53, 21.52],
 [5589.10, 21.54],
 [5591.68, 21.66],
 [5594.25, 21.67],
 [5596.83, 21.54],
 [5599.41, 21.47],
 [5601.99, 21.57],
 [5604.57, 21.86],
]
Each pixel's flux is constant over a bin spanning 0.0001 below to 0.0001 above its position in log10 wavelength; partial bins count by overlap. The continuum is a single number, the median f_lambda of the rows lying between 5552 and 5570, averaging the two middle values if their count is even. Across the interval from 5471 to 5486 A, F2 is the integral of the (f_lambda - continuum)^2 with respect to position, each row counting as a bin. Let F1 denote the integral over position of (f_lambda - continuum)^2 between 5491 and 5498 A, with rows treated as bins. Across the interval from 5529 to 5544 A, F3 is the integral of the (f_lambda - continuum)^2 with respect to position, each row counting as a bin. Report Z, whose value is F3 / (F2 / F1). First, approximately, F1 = 5.8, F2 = 2.0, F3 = 3.9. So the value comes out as 11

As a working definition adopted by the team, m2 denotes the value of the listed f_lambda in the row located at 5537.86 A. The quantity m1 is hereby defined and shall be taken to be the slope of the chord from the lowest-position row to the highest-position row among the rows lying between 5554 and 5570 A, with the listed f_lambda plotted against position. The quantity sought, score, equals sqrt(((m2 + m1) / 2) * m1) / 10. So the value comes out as 0.016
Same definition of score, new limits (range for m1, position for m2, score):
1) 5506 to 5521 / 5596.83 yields 0.067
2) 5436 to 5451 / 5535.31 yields 0.066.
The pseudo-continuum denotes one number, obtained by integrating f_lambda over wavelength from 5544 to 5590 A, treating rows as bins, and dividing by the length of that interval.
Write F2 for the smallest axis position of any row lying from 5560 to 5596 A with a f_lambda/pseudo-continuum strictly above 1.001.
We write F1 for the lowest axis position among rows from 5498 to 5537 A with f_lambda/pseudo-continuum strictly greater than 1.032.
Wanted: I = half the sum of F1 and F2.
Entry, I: 5536.6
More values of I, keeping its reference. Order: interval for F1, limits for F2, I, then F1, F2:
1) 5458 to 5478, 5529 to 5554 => 5499.8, 5469.43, 5530.22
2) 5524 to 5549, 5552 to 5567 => 5539.2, 5525.13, 5553.18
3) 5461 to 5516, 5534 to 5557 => 5502.4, 5469.43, 5535.31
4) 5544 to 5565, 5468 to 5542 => 5507.5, 5545.52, 5469.43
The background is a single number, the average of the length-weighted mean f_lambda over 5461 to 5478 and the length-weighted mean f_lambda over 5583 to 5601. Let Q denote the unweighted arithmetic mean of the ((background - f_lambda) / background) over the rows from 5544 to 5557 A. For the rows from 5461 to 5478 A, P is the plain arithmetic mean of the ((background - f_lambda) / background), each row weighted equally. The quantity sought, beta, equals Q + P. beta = -0.058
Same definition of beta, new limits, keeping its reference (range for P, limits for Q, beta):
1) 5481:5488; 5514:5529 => -0.075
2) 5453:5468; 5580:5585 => -0.011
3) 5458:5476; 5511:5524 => -0.076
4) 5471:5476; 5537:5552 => -0.070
